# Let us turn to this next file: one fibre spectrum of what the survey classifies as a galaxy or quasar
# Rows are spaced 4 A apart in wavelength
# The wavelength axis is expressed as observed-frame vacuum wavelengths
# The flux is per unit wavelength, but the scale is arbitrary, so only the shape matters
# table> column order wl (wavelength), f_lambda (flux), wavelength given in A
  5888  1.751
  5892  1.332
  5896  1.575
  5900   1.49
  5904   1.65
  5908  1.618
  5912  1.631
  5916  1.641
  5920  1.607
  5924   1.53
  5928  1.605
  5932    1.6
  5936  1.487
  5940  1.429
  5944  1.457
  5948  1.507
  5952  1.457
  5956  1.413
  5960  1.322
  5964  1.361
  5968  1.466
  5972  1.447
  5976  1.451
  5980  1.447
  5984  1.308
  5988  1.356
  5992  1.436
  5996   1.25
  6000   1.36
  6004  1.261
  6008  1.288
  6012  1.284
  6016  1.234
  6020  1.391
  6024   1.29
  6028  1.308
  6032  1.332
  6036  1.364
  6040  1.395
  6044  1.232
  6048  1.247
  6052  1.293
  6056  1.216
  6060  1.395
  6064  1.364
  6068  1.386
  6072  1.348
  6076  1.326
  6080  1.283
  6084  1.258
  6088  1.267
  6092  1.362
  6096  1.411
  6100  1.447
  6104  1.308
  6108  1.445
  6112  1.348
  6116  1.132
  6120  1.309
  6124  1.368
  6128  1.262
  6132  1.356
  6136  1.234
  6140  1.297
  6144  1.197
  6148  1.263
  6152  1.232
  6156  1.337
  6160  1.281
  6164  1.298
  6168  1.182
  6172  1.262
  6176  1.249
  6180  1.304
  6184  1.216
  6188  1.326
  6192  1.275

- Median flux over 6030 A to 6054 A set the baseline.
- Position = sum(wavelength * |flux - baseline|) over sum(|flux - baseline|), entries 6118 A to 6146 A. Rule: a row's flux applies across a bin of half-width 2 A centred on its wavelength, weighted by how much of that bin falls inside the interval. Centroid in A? 6135.1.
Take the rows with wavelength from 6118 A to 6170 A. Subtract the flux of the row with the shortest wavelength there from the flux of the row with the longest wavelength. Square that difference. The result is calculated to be 0.016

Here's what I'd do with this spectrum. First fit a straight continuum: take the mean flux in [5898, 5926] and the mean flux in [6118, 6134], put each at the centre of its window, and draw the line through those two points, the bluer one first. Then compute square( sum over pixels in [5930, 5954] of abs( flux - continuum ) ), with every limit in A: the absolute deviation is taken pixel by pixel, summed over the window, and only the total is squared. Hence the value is 0.2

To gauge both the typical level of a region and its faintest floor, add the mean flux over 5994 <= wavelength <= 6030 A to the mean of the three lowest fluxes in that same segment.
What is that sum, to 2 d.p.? 2.54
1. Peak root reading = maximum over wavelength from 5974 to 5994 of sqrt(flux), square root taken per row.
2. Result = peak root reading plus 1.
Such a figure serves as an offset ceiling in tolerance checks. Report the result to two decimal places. 2.20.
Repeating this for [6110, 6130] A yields 2.17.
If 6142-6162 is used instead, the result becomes 2.16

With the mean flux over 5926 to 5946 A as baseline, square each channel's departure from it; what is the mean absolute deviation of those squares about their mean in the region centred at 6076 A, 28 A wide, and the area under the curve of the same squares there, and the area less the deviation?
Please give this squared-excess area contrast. 1.1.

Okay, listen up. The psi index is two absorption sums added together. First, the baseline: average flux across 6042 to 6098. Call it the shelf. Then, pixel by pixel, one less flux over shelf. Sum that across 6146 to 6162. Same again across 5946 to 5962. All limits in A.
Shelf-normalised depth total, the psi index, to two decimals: -0.23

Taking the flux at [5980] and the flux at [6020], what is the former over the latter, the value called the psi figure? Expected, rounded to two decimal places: 1.04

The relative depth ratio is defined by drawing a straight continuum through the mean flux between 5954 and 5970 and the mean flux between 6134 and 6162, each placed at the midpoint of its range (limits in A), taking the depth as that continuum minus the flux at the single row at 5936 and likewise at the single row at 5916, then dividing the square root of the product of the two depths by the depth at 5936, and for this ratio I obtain -1.7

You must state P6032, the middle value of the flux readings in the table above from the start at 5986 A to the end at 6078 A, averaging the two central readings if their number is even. 1.33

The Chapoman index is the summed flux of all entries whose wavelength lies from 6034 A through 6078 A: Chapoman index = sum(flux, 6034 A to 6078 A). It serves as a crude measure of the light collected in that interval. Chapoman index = 14.6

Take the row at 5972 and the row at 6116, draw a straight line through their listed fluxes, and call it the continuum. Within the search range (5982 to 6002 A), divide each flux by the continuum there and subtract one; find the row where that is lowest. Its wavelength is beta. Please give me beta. 5996 A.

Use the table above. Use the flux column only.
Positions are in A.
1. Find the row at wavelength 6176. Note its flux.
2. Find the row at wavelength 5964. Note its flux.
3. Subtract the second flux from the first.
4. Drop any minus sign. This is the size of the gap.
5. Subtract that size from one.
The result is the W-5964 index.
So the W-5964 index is 0.89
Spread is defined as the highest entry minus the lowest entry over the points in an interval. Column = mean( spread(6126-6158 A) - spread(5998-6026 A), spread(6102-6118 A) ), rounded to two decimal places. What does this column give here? 0.16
